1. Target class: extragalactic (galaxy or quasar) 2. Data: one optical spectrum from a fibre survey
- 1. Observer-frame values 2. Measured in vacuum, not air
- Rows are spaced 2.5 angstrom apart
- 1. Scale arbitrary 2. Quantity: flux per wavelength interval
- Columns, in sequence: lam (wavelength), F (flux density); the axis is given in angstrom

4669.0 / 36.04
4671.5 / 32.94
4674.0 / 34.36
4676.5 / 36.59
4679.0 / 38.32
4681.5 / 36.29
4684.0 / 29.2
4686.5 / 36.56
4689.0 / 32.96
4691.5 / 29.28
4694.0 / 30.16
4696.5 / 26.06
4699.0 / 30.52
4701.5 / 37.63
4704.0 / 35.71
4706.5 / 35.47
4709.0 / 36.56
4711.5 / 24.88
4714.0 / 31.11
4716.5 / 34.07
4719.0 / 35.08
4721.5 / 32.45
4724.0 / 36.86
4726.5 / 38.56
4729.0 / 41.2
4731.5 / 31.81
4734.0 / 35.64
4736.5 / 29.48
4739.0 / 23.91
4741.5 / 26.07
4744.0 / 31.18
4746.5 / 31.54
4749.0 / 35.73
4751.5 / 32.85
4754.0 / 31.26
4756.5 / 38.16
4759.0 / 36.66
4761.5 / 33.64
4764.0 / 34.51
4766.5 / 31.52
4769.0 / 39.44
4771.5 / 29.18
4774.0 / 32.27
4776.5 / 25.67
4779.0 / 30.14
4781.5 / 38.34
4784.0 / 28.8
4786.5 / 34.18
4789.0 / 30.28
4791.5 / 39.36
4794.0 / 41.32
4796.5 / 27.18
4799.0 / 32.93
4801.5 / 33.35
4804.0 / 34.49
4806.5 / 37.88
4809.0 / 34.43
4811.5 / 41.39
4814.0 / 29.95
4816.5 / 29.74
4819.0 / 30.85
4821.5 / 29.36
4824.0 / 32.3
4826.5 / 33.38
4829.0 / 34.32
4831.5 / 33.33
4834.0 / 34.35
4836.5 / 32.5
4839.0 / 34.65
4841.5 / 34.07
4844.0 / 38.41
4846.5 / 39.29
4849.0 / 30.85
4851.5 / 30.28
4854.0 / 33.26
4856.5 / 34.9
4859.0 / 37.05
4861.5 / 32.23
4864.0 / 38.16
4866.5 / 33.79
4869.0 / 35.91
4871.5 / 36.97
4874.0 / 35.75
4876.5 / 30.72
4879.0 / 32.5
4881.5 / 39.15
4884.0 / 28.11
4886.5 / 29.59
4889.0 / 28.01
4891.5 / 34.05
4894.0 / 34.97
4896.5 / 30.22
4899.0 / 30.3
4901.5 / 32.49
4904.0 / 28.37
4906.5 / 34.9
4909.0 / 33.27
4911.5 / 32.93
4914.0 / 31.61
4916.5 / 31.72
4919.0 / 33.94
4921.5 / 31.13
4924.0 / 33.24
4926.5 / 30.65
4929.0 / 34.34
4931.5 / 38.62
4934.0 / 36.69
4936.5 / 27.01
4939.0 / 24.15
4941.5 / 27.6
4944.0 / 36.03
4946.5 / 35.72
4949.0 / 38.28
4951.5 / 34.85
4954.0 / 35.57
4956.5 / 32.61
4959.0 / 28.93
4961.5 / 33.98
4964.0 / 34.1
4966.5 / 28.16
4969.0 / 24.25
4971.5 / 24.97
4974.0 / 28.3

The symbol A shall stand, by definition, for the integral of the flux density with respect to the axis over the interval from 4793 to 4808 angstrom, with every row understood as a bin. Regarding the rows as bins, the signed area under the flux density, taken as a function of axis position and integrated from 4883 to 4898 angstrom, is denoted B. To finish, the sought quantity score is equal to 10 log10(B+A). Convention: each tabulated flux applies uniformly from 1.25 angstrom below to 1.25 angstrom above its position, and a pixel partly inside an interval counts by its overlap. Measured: 29.91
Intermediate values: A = 516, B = 463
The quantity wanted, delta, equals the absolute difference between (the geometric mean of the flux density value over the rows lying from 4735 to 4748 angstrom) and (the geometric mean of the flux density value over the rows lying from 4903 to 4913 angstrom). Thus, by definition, 4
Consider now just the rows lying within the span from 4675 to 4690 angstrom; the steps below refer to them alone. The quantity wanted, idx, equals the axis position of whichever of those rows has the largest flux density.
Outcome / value 4679.0 angstrom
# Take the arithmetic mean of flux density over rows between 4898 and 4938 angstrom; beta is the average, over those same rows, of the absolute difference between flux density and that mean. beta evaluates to 2.2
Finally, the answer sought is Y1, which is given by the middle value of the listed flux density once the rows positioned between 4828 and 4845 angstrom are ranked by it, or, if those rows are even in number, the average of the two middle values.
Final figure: 34.3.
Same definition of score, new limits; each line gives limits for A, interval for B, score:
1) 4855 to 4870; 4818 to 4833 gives 30.06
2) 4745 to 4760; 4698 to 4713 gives 30.07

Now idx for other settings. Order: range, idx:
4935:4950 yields 4949.0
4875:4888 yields 4881.5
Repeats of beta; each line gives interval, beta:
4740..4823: 3.4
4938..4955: 4.2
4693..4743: 4.0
